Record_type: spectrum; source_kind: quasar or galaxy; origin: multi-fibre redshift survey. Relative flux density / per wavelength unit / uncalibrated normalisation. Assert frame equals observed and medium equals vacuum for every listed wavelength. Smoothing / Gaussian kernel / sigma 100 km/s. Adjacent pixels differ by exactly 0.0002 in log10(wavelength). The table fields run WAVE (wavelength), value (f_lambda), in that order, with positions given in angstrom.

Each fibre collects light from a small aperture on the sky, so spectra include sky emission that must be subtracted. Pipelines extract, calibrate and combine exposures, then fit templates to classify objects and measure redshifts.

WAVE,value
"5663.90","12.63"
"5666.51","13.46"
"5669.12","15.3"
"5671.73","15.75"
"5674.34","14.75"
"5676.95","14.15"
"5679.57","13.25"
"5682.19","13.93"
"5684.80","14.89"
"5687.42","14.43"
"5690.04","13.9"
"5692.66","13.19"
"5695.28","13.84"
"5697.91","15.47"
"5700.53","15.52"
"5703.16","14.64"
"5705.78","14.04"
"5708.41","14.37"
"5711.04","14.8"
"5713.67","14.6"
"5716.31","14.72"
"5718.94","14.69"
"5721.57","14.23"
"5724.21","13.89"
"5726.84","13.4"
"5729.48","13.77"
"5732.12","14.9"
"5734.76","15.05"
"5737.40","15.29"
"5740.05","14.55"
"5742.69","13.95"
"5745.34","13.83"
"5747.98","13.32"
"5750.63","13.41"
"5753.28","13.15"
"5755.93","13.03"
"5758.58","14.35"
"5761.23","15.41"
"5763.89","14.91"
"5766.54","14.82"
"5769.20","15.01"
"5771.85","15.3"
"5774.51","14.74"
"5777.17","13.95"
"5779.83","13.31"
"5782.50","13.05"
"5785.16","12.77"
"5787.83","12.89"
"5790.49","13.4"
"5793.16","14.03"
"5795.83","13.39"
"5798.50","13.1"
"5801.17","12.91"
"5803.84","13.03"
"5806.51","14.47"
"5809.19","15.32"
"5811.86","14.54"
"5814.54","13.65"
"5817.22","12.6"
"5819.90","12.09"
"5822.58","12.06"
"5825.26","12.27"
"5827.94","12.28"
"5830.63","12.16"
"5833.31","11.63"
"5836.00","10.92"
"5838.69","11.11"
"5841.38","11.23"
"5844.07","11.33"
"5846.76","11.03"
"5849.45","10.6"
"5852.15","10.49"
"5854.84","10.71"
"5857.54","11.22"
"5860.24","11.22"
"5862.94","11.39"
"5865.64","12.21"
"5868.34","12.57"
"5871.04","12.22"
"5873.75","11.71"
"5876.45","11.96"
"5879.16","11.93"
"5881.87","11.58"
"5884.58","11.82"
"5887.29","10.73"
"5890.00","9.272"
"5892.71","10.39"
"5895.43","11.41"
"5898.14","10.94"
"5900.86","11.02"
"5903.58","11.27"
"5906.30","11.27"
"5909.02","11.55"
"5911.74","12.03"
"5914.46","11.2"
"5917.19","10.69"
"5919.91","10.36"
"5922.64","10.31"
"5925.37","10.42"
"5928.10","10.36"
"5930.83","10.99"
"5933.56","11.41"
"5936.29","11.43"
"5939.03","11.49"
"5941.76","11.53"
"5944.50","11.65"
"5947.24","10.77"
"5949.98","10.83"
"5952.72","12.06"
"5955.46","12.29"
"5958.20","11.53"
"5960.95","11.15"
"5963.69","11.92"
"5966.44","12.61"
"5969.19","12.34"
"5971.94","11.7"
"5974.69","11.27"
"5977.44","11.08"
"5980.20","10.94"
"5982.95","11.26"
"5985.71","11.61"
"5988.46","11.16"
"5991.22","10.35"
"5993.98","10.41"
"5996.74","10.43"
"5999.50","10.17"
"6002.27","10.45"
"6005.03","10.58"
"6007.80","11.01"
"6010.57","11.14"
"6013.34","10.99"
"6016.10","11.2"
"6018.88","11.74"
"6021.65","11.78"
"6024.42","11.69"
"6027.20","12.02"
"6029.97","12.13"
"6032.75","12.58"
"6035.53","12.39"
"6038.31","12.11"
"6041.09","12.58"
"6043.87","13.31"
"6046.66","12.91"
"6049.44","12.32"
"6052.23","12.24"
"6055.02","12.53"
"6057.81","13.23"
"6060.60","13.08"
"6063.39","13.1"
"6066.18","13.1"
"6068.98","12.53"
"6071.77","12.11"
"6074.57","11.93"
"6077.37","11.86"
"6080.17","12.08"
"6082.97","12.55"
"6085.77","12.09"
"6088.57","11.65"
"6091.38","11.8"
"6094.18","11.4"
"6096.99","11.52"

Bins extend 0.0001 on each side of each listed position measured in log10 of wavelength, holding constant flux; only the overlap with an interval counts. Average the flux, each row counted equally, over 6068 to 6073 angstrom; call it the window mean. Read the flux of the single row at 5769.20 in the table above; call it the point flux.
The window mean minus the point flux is -3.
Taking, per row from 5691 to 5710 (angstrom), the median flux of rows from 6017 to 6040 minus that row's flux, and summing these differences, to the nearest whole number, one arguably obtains -17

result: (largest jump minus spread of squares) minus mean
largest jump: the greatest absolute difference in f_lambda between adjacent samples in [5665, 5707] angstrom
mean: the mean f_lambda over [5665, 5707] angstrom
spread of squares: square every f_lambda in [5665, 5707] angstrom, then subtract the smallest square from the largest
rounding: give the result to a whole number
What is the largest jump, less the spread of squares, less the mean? -87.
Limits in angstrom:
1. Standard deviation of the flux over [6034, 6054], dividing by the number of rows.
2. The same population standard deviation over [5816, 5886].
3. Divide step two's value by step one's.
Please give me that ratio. 1.5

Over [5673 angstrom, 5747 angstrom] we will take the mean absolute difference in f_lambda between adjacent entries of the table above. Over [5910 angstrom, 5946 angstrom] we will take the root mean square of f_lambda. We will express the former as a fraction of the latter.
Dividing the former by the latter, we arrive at 0.048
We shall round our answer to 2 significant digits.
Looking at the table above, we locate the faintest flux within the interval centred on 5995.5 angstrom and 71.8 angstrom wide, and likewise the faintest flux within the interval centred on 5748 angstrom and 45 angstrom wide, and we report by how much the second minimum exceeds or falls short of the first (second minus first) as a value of 2.9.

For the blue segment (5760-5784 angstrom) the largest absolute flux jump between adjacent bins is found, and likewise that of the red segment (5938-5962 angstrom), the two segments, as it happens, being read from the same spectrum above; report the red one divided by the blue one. 1.6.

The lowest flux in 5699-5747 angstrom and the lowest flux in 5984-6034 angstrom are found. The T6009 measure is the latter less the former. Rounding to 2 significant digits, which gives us -3.2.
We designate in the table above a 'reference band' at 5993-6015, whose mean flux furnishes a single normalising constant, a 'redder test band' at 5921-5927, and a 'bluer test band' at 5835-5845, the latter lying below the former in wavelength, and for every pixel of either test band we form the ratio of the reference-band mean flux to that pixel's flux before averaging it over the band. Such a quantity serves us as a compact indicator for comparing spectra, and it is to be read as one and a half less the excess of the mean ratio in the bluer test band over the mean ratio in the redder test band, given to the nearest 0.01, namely 1.57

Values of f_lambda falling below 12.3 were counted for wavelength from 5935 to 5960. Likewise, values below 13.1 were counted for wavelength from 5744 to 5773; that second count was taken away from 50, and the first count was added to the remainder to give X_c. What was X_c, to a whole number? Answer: 58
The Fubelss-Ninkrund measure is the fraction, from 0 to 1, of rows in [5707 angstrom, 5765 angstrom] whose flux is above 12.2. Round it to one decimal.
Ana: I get 1.0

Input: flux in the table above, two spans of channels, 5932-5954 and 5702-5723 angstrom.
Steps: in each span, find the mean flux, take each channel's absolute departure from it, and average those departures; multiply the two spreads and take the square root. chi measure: 0.26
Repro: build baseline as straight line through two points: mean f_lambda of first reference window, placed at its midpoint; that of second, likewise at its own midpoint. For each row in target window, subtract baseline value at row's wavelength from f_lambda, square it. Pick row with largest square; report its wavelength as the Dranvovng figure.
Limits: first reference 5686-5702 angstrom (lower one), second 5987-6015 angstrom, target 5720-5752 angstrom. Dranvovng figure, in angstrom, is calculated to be 5737.40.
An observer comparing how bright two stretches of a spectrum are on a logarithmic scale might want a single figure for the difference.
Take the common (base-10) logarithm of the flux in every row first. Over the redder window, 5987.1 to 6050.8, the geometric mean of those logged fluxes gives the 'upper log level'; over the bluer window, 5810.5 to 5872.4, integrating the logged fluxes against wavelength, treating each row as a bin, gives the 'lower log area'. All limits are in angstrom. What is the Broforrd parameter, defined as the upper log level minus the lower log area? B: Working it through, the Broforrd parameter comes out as -65.2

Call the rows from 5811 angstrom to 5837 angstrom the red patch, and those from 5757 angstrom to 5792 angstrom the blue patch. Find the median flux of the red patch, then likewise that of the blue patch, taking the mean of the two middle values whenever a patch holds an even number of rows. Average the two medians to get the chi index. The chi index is 13.3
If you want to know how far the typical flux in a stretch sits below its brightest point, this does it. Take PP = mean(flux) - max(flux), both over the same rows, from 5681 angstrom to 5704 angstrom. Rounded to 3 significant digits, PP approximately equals -1.10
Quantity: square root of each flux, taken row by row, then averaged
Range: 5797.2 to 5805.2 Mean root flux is 3.61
